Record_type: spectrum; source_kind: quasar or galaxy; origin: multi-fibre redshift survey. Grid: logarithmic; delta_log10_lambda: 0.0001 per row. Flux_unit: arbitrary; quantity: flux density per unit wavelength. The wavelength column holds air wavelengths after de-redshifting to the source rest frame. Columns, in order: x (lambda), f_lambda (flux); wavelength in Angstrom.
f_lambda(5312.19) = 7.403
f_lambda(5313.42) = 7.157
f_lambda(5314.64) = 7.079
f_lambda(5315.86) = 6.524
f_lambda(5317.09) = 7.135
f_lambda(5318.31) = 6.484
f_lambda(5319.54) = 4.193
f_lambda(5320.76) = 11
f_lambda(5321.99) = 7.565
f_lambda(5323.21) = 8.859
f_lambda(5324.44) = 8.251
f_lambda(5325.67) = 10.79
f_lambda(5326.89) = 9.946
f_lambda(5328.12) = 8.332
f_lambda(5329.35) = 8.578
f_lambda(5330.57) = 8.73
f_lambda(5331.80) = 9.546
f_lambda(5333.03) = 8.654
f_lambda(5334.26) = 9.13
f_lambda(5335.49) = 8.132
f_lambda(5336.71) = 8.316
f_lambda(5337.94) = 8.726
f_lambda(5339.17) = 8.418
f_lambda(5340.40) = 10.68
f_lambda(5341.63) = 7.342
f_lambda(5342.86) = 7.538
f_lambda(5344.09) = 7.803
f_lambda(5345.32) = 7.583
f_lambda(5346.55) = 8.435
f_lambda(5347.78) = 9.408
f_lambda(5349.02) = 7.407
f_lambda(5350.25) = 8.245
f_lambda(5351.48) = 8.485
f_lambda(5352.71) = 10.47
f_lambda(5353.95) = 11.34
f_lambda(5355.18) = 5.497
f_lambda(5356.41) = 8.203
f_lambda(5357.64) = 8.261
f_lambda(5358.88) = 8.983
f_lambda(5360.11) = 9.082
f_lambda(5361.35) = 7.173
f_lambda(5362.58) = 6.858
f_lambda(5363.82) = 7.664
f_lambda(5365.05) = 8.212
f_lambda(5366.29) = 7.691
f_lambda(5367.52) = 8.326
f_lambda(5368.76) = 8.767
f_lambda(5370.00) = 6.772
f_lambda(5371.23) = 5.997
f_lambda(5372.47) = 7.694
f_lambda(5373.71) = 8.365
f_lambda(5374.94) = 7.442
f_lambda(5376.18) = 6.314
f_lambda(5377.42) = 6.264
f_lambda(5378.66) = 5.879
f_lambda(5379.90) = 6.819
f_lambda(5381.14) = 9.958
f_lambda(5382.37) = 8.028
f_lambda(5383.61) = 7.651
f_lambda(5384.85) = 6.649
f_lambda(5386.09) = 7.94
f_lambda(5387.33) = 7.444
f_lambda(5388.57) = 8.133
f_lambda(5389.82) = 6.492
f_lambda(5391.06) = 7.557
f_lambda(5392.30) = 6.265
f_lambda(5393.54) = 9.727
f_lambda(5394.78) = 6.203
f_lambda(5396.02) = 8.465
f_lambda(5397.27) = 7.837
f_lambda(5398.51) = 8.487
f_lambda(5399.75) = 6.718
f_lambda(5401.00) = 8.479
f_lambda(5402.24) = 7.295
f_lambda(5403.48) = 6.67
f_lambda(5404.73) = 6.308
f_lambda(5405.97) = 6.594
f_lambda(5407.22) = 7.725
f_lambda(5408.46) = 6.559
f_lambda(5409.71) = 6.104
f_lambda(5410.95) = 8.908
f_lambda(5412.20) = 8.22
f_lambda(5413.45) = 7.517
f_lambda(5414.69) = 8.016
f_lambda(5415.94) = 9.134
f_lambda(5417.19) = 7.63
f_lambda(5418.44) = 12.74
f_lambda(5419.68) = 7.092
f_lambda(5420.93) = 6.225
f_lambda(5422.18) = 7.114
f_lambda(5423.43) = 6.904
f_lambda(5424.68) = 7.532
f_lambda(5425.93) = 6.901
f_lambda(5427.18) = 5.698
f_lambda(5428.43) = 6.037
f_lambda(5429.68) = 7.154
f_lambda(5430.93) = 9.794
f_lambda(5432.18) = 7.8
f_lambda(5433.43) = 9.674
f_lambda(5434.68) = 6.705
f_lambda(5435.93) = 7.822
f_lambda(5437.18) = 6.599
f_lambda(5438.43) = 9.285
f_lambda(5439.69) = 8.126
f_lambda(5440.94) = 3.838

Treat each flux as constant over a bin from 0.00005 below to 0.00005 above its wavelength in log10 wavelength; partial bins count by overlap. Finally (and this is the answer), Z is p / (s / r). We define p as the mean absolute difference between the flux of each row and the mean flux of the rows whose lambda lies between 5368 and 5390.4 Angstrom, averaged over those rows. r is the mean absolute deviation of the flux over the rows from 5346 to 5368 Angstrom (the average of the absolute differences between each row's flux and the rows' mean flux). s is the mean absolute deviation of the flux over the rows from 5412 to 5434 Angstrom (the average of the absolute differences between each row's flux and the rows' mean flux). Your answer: 0.7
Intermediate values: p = 0.86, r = 0.89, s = 1.17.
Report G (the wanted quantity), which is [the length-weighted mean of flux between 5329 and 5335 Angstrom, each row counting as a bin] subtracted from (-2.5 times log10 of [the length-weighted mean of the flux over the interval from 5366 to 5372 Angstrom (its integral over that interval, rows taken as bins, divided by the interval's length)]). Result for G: -11.1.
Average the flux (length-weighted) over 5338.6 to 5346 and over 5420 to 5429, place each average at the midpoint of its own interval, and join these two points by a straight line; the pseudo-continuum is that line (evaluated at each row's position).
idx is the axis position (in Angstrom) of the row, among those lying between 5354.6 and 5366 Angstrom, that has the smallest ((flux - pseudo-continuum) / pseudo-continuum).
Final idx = 5355.18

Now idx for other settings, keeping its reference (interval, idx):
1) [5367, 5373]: 5371.23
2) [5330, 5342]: 5341.63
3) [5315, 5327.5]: 5319.54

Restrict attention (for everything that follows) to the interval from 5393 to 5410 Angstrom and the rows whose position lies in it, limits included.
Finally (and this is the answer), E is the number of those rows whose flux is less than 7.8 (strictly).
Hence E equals 9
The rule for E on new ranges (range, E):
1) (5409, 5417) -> 2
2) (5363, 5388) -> 13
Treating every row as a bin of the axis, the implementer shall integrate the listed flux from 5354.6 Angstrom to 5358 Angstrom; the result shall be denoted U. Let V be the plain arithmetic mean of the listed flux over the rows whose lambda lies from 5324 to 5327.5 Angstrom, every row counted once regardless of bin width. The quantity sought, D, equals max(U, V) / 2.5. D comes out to 9.9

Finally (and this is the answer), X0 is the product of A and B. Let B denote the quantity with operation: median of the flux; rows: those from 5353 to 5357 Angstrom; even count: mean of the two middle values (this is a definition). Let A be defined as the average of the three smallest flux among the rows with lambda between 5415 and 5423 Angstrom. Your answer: 55.9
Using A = 6.81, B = 8.2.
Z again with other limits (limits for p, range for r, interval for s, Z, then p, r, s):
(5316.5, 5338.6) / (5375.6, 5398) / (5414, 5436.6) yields 0.8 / 1.03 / 0.94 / 1.17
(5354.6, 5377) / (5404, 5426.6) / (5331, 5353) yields 1.1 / 0.82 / 1.00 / 0.73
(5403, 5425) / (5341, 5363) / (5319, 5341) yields 1.0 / 1.01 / 0.96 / 0.95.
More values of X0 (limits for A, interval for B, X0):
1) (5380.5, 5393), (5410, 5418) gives 52.5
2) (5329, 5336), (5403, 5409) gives 55.8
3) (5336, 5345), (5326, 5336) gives 65.7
